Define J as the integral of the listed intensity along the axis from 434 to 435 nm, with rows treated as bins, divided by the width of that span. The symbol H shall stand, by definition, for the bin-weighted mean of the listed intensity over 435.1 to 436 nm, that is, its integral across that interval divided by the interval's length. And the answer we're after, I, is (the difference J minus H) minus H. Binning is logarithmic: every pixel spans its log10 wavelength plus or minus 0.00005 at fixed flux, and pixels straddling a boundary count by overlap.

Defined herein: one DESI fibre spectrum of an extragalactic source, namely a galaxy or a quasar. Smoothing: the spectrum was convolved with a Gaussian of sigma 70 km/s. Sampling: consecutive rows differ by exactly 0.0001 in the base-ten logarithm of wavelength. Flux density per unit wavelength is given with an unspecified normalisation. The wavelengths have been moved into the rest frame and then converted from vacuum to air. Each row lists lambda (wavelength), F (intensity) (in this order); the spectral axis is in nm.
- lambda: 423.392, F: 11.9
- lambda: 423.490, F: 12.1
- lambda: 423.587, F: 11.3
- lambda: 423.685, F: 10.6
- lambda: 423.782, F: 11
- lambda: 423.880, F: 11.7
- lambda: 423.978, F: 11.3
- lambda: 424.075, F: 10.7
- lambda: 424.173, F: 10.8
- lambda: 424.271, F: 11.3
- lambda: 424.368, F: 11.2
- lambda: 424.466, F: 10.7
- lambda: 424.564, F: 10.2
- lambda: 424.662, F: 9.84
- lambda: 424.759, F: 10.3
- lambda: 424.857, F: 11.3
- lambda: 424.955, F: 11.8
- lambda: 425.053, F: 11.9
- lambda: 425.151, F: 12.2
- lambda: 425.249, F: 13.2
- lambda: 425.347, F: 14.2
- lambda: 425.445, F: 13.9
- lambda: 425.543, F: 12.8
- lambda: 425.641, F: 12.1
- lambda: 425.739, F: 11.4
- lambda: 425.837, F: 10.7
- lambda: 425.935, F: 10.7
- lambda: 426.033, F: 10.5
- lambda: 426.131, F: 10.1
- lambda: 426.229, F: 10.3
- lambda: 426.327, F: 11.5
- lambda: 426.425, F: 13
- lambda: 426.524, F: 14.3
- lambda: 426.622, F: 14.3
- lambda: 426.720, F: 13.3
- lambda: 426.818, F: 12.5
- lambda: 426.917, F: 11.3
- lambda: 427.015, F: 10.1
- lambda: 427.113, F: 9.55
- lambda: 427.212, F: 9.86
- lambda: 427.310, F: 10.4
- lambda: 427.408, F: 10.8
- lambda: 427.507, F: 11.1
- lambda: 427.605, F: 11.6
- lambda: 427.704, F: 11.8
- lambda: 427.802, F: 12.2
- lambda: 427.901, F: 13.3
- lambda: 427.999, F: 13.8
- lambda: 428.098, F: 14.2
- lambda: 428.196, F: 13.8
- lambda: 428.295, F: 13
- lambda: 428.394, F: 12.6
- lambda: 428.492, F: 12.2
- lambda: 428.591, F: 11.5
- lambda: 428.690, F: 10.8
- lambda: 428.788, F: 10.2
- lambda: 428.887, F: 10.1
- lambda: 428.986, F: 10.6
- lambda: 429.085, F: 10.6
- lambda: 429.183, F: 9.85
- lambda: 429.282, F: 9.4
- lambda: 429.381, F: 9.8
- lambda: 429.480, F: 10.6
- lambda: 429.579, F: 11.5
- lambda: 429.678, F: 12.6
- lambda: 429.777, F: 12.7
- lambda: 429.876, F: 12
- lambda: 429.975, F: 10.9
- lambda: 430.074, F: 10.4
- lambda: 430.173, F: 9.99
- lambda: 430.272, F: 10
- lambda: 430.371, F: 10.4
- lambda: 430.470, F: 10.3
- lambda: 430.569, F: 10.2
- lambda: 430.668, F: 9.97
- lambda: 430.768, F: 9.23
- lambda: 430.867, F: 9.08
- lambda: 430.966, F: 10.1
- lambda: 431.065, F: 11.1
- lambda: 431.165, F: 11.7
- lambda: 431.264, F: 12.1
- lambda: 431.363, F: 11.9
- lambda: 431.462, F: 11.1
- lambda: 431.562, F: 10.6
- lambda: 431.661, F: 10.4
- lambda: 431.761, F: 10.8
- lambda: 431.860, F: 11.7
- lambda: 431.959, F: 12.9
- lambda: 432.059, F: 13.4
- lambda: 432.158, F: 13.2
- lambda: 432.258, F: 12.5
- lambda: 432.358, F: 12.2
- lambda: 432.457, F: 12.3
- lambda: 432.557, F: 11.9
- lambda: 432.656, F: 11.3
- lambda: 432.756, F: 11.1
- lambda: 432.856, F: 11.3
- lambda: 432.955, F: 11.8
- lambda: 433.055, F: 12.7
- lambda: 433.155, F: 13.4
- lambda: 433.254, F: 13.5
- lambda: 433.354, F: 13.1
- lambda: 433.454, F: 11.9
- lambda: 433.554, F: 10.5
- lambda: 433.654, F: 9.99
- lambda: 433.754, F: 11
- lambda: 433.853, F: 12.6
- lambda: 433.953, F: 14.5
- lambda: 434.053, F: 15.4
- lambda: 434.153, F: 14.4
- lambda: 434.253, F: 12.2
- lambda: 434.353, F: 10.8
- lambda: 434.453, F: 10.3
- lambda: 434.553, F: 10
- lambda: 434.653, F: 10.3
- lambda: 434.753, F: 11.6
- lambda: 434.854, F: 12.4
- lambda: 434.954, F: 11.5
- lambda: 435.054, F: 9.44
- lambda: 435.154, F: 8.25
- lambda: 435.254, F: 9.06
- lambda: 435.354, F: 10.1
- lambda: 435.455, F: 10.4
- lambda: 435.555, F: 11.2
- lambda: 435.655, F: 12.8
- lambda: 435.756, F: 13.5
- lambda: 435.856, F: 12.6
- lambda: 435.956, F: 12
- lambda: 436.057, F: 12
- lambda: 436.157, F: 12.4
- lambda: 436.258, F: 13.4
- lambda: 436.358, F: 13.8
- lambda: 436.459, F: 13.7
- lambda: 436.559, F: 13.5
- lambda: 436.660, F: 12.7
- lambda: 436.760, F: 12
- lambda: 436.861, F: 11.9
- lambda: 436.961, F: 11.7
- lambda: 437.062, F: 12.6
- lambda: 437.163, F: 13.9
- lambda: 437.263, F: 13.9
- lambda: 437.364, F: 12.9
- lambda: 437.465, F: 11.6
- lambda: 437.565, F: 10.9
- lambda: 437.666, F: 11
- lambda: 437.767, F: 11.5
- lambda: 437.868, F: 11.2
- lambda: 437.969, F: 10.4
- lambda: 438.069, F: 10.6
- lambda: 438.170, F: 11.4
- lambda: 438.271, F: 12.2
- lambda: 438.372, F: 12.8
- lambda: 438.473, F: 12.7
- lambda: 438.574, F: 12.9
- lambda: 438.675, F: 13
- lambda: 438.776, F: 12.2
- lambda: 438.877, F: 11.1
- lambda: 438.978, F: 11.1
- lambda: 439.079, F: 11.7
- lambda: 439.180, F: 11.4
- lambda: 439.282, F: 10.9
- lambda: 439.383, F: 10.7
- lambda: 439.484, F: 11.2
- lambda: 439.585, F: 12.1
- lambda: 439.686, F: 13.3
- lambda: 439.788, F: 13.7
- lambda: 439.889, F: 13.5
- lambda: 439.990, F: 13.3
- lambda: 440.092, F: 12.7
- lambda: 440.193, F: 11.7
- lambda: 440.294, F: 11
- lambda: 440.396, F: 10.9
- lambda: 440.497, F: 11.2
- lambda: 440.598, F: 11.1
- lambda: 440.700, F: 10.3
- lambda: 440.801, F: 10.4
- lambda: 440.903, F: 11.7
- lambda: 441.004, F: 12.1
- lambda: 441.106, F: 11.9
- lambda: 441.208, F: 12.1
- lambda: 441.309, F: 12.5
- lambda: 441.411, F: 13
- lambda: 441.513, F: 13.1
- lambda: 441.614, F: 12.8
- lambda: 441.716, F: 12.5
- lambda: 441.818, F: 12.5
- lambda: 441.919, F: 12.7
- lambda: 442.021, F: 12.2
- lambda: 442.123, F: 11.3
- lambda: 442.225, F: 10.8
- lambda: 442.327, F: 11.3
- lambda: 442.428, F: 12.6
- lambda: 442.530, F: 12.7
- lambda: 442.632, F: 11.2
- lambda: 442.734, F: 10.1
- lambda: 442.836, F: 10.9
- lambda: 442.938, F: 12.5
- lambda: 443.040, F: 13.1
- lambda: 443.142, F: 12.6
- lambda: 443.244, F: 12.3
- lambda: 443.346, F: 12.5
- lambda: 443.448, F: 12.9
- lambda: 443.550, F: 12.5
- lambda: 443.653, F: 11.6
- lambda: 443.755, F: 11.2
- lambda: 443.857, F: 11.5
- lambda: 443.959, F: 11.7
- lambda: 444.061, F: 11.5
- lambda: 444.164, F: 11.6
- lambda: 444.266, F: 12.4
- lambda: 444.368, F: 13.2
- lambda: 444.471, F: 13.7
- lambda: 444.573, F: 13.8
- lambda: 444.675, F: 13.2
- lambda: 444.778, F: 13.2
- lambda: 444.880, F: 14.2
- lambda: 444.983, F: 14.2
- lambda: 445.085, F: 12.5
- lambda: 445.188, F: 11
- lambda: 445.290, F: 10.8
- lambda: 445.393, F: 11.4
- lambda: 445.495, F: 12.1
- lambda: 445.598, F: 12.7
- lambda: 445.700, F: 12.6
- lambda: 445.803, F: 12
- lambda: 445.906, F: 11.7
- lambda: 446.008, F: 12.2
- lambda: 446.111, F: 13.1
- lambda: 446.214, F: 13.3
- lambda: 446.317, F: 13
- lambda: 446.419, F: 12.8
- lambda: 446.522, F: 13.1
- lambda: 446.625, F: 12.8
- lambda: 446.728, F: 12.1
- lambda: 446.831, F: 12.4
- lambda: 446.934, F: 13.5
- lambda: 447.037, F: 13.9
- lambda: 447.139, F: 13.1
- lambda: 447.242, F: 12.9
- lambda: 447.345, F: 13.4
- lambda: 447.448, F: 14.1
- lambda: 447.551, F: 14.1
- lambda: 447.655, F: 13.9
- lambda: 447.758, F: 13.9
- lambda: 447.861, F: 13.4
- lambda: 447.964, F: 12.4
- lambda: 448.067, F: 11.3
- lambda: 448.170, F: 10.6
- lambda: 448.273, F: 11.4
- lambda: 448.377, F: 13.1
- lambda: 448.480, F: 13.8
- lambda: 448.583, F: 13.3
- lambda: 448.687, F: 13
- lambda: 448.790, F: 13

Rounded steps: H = 11.1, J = 11.89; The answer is -10.3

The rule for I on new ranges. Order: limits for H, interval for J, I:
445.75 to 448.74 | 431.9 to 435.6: -14.0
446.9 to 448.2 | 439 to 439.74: -14.7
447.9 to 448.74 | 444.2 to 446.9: -12.1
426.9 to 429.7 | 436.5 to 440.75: -10.7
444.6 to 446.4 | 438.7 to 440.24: -13.1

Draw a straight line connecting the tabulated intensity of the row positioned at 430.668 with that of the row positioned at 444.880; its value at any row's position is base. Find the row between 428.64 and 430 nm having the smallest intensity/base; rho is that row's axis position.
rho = 429.282 nm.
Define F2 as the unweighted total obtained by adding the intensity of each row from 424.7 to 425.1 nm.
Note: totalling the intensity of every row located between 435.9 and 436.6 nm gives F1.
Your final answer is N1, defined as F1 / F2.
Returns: 2.0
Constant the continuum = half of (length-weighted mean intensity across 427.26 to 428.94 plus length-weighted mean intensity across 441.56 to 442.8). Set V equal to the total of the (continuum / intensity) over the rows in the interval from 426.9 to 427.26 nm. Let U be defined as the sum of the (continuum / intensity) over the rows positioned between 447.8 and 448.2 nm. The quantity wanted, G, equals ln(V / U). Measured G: 0.15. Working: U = 4.0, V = 4.7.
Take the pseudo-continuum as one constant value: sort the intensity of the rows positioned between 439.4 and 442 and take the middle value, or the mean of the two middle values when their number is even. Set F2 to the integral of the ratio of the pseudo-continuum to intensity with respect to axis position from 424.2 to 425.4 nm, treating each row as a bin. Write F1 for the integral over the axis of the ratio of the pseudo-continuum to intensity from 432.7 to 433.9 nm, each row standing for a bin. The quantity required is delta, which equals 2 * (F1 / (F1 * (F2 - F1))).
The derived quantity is 46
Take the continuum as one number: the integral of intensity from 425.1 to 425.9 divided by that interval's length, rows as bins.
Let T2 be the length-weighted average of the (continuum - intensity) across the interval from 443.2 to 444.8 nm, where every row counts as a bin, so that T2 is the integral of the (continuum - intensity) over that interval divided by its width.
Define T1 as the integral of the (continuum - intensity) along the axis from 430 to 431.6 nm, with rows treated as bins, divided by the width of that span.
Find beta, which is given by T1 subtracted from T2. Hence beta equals -1.90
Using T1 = 2.0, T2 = 0.1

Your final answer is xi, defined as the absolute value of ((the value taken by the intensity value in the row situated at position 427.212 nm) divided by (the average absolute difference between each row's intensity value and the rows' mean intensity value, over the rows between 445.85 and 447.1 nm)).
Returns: 20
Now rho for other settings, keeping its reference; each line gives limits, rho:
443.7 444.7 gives 443.755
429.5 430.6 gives 430.272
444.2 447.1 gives 445.290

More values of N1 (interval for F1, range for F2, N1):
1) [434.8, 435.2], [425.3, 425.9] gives 0.6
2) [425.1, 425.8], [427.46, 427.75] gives 2.6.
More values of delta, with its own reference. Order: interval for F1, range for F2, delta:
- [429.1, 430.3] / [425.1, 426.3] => -18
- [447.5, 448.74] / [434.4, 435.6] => 8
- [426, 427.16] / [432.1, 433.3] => -69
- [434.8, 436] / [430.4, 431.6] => 47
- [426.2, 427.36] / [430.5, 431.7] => 13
